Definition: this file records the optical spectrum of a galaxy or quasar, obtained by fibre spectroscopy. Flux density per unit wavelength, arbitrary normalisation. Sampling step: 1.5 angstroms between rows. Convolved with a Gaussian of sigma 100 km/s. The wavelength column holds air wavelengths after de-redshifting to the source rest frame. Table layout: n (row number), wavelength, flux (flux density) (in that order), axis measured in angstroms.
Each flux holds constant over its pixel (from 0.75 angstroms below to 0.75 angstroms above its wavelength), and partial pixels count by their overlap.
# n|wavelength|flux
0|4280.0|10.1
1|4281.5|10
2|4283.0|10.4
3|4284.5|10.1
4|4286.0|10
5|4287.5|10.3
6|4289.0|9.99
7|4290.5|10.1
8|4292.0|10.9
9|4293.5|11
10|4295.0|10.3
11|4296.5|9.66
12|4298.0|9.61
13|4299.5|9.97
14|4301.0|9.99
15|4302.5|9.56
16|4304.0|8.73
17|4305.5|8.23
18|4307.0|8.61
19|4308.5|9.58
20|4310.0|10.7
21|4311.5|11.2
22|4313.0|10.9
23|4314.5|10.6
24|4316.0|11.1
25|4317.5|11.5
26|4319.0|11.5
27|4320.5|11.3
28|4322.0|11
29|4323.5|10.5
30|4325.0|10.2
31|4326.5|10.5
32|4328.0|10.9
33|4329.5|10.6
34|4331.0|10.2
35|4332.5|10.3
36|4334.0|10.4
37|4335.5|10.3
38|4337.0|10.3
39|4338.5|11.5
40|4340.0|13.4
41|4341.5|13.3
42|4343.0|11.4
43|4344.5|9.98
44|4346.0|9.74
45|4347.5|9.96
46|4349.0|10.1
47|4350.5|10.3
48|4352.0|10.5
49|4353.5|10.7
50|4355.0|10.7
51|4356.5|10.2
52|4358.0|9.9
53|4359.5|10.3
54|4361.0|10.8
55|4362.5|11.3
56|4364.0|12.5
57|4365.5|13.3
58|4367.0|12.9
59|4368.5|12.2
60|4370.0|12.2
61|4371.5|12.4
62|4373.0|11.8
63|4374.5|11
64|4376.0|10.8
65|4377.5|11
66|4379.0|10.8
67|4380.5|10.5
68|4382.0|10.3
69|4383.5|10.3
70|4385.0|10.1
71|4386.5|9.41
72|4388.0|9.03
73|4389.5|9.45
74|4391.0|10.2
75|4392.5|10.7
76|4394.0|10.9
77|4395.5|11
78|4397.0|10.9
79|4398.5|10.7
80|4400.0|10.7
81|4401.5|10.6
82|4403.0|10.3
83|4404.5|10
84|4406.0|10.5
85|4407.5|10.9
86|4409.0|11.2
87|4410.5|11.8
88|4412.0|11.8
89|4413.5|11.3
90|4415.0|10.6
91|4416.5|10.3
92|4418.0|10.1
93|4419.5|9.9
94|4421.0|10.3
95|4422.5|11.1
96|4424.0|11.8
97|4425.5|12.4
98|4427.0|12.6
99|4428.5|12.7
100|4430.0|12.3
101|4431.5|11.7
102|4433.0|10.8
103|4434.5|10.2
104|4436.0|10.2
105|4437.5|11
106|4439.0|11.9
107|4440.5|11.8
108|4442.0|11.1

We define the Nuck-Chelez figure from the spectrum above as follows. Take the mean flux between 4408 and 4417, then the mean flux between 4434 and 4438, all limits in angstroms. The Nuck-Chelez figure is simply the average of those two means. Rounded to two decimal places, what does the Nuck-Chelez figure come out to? 10.82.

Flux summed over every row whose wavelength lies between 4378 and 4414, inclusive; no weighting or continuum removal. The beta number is 253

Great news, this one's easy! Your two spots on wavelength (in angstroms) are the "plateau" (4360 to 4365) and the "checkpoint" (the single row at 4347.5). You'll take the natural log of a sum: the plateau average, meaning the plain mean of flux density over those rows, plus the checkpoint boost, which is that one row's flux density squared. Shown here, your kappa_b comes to 4.707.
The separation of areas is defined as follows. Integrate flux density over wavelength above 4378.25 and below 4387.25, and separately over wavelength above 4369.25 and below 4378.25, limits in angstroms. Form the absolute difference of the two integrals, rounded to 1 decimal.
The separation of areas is 11.7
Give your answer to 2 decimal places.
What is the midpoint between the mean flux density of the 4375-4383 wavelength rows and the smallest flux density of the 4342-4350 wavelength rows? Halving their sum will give 10.21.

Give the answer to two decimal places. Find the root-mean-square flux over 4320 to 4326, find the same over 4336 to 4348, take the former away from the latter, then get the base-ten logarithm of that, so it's -0.28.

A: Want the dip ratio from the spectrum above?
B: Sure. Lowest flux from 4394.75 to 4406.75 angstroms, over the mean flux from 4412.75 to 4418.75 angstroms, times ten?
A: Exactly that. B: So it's 9.5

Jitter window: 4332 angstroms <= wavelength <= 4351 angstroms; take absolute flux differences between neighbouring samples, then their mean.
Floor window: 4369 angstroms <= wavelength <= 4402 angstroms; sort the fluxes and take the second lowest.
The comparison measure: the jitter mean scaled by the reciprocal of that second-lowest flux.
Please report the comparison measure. 0.067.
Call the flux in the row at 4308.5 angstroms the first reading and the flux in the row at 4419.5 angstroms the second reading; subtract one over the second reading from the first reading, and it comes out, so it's 9.5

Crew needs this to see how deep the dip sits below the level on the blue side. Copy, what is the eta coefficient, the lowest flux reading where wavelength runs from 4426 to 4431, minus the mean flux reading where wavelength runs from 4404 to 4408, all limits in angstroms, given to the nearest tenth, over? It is 1.8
